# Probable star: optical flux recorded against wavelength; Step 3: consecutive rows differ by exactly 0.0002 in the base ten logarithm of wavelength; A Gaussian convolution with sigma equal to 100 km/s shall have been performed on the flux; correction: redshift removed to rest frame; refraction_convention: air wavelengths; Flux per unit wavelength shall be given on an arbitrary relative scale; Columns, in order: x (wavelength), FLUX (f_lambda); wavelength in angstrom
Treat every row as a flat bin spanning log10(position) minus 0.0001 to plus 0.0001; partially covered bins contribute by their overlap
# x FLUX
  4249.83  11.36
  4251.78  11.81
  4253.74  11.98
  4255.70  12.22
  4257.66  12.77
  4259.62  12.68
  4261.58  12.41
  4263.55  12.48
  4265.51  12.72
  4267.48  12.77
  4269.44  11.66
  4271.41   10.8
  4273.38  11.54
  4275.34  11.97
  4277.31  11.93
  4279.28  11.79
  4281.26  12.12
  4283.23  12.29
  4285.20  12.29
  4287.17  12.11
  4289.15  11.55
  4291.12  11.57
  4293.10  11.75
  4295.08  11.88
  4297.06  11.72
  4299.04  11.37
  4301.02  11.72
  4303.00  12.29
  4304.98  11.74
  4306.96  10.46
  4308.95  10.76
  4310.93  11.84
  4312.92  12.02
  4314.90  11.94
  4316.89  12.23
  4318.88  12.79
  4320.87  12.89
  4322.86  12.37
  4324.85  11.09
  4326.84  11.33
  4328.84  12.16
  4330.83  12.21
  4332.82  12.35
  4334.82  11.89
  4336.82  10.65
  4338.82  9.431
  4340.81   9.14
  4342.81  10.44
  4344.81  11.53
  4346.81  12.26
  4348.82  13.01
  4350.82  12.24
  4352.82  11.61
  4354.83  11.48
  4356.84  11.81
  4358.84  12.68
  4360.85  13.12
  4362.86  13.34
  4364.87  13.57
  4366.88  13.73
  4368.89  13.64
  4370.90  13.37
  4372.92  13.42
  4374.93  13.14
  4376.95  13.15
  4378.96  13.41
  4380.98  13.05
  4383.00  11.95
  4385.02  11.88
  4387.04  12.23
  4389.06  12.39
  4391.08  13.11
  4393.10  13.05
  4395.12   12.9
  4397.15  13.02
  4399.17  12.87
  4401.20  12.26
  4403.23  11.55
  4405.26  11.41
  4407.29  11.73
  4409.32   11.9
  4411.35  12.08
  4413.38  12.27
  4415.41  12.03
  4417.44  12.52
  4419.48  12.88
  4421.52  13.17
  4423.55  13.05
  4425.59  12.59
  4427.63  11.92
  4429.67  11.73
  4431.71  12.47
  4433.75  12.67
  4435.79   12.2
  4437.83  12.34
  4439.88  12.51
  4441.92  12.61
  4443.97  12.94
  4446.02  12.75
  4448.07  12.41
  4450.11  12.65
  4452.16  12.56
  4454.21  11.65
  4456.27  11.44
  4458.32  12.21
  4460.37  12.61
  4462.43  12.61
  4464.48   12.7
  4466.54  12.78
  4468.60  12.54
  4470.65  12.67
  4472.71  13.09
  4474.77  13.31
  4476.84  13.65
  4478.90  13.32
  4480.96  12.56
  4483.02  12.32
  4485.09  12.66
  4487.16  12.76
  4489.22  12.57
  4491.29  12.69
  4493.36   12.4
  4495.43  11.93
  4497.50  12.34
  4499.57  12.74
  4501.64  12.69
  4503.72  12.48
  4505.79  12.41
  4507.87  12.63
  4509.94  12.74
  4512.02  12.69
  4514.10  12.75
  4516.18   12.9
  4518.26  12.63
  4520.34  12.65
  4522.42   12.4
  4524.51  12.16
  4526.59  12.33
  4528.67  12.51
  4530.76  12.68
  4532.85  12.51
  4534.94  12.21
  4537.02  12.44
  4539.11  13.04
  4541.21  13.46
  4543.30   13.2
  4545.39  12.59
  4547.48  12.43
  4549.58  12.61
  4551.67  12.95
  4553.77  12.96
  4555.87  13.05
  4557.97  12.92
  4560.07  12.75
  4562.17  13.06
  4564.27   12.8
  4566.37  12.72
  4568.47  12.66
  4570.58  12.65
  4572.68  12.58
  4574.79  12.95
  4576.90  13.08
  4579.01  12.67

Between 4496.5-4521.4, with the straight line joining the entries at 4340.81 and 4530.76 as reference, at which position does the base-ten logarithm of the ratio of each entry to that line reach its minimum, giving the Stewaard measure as 4520.34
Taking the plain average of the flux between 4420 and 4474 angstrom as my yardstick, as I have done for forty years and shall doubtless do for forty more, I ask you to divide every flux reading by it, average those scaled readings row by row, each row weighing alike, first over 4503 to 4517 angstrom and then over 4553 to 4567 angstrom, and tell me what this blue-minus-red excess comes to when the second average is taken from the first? -0.019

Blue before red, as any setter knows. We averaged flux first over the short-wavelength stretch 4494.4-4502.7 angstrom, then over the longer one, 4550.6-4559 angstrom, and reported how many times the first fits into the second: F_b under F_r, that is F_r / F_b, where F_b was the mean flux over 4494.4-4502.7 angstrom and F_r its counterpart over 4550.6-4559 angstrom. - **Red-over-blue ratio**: 1.04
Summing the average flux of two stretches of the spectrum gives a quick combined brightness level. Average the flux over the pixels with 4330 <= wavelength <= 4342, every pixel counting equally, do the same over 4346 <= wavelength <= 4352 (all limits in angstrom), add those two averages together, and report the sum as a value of 23.4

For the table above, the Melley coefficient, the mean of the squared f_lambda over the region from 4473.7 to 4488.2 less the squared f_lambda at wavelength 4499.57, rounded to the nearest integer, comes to 5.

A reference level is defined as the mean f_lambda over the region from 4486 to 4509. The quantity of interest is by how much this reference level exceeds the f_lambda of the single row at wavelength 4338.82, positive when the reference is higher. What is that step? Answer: 3.1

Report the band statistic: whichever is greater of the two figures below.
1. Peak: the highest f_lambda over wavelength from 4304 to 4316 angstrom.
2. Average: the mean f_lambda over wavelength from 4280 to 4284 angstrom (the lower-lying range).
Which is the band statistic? 12.2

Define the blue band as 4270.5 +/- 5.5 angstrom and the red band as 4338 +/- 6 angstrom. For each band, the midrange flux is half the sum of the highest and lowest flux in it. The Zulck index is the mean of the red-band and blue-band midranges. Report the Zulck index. 11.3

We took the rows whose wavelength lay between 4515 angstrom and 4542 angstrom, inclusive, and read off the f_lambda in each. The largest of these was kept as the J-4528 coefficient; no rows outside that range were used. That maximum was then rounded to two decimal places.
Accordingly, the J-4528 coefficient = 13.46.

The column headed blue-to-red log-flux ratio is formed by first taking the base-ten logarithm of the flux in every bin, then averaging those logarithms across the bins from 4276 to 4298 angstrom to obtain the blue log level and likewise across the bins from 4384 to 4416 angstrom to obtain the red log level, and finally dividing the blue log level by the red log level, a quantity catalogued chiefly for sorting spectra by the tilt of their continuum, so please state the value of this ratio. 0.99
